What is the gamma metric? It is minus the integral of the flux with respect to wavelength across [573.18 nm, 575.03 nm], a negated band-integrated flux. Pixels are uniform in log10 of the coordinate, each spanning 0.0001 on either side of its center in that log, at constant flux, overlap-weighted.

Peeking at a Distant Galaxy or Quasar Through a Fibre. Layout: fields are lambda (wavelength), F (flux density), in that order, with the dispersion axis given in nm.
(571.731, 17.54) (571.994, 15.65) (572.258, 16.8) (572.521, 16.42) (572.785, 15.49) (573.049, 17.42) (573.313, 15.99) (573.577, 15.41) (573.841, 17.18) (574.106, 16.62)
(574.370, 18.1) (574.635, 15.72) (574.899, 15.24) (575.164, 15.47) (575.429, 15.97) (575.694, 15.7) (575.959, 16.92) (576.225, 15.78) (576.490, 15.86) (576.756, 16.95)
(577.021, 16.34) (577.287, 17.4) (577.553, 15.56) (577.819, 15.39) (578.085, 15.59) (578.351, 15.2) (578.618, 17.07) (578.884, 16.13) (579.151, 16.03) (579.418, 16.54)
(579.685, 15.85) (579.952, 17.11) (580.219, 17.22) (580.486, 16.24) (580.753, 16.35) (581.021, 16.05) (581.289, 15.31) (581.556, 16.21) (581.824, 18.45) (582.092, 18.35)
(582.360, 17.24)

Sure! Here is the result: -30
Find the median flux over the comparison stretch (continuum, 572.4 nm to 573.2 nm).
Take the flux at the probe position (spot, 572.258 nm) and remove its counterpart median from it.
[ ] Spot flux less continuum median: 0.4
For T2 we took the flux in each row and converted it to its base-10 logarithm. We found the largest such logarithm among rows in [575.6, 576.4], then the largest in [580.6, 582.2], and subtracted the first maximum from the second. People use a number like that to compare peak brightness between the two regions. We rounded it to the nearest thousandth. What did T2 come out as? 0.038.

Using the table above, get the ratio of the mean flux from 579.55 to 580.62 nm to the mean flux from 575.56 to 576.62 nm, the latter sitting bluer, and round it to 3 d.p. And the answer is 1.034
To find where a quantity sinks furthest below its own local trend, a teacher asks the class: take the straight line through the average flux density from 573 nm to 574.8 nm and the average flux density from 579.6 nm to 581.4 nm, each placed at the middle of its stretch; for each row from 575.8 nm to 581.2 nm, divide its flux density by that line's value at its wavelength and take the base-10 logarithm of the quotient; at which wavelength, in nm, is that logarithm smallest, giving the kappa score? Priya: 578.351 nm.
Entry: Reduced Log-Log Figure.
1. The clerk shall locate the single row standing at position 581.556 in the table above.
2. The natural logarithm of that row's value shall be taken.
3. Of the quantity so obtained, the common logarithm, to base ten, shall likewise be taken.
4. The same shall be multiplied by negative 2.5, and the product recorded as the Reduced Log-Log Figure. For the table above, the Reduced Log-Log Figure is -1.11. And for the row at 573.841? -1.13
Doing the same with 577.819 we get -1.09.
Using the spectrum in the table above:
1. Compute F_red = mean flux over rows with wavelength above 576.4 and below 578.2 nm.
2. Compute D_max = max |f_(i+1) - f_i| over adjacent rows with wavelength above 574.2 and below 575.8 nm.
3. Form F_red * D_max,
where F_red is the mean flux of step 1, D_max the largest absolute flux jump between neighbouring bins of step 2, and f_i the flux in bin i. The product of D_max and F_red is 38.5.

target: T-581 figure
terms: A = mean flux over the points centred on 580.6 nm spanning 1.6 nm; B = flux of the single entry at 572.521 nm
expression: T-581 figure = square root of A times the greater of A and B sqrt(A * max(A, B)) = 16.40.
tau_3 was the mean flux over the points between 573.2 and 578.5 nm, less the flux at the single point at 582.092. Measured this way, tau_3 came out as -2.2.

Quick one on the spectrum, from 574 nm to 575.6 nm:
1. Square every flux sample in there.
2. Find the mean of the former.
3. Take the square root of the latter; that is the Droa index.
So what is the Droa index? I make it 16.2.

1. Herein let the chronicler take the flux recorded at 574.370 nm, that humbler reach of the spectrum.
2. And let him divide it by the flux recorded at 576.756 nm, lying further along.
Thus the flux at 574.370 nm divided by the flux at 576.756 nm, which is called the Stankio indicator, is 1.07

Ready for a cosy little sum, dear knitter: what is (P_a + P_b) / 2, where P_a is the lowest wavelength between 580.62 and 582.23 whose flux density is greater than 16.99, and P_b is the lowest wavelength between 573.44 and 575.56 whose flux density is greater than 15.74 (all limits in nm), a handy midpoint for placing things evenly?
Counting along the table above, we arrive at 577.83 nm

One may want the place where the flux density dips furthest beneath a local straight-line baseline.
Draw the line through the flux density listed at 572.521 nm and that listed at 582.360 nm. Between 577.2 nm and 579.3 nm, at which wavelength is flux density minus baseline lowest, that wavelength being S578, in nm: 578.351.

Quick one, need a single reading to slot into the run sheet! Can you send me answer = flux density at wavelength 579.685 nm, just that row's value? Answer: 15.85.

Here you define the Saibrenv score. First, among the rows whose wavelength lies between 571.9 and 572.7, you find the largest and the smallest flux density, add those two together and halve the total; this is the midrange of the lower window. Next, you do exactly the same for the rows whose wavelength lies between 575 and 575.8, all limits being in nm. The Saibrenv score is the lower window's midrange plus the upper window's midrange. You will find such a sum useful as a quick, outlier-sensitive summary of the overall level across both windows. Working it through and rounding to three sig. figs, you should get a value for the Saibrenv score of 31.9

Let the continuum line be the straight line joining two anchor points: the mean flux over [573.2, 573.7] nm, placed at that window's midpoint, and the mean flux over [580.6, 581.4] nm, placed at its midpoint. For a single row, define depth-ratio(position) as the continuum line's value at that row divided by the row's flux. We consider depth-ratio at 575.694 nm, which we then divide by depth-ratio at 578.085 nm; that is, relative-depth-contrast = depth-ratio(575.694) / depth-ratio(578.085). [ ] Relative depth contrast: 0.99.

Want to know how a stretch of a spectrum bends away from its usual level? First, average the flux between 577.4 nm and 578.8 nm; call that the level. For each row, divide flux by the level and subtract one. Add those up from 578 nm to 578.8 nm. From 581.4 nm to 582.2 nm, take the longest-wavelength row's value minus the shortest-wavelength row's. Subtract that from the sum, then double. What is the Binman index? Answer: -0.2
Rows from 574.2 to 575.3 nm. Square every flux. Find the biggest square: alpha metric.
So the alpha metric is 328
